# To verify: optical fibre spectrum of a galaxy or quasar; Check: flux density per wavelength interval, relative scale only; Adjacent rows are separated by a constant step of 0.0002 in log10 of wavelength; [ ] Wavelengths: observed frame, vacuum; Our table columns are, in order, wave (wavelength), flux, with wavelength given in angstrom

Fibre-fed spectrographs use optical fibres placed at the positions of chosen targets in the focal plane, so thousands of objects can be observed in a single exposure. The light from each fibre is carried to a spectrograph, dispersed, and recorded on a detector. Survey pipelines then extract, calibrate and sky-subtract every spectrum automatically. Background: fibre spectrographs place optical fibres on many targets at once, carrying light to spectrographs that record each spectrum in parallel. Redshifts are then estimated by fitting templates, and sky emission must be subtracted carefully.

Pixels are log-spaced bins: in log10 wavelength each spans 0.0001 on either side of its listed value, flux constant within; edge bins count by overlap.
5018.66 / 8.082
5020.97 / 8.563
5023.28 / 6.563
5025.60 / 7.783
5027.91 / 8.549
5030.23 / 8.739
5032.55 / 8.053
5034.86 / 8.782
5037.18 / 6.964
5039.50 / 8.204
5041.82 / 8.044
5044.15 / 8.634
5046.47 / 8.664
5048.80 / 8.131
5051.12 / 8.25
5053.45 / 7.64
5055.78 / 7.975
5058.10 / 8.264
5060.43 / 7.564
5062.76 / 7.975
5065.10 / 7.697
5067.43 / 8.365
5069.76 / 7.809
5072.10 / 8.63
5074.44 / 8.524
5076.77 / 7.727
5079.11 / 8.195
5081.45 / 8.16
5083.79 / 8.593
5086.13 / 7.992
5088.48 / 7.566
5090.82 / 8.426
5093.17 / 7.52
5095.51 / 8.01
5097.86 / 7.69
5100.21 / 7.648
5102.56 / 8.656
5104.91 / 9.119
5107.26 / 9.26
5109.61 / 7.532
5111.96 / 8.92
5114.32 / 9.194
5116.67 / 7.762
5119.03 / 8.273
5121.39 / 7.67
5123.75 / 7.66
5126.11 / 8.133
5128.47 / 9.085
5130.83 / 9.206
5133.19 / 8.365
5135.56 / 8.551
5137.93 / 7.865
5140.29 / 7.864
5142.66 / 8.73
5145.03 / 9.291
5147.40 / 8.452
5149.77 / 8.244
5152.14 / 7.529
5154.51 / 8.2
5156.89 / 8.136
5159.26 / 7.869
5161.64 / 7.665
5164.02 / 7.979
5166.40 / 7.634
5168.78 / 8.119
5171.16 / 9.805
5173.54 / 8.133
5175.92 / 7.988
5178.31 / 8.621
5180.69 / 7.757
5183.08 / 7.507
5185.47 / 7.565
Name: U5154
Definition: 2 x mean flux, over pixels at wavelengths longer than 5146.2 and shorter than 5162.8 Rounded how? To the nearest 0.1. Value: 16.0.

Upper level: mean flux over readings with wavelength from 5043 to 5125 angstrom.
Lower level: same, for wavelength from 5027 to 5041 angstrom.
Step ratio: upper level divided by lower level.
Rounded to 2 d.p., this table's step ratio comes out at 0.99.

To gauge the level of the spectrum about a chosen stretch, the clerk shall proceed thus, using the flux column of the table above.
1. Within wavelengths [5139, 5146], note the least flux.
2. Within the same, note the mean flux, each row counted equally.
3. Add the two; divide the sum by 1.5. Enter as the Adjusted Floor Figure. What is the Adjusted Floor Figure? 11.0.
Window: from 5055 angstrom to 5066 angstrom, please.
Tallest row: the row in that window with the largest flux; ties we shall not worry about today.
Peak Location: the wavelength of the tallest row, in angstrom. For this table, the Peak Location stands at 5058.10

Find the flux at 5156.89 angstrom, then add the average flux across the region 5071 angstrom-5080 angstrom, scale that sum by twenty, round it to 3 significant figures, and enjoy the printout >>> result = 328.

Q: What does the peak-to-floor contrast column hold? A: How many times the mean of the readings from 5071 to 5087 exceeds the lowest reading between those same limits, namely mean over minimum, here 1.07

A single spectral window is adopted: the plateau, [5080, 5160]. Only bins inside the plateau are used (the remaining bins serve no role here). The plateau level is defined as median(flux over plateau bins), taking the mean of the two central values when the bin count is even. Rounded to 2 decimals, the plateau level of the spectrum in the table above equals 8.18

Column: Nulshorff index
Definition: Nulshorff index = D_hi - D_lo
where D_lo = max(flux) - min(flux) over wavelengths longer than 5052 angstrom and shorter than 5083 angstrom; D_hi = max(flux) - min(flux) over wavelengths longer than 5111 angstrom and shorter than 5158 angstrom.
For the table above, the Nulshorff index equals 0.70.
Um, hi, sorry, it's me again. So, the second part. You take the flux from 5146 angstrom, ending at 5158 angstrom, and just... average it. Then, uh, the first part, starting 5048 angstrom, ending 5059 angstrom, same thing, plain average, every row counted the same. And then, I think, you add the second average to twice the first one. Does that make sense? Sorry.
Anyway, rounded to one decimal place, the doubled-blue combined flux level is 24.2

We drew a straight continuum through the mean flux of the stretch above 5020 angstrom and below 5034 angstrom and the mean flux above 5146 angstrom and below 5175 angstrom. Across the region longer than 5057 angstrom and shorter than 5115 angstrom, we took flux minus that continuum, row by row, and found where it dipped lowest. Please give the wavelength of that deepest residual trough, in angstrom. 5109.61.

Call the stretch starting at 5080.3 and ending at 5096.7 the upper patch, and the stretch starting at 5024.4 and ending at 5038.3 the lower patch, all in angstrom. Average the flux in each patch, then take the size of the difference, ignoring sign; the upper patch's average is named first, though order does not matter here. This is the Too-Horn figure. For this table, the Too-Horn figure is 0.11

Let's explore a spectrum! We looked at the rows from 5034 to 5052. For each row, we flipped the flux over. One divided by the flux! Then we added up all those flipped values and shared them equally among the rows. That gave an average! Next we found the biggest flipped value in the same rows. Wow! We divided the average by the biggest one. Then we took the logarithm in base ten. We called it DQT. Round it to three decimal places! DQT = -0.069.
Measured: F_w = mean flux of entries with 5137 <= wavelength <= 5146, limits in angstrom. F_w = 8.44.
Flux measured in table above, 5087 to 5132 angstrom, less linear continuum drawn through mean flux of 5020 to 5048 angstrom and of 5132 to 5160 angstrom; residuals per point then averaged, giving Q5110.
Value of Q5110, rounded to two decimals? 0.06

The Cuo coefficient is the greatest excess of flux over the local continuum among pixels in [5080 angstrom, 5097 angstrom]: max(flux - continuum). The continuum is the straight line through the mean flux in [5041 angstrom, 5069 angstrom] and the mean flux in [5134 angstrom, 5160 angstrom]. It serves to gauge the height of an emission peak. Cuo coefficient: 0.45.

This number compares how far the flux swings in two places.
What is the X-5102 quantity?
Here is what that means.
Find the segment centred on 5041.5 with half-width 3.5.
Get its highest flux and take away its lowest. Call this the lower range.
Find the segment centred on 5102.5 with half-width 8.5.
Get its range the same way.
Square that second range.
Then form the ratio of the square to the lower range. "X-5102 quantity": 5.1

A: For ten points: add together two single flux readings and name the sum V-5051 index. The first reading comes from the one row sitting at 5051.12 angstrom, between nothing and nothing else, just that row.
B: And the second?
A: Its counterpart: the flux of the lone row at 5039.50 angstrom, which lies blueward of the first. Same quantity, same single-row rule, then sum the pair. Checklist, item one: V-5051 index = 16.5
